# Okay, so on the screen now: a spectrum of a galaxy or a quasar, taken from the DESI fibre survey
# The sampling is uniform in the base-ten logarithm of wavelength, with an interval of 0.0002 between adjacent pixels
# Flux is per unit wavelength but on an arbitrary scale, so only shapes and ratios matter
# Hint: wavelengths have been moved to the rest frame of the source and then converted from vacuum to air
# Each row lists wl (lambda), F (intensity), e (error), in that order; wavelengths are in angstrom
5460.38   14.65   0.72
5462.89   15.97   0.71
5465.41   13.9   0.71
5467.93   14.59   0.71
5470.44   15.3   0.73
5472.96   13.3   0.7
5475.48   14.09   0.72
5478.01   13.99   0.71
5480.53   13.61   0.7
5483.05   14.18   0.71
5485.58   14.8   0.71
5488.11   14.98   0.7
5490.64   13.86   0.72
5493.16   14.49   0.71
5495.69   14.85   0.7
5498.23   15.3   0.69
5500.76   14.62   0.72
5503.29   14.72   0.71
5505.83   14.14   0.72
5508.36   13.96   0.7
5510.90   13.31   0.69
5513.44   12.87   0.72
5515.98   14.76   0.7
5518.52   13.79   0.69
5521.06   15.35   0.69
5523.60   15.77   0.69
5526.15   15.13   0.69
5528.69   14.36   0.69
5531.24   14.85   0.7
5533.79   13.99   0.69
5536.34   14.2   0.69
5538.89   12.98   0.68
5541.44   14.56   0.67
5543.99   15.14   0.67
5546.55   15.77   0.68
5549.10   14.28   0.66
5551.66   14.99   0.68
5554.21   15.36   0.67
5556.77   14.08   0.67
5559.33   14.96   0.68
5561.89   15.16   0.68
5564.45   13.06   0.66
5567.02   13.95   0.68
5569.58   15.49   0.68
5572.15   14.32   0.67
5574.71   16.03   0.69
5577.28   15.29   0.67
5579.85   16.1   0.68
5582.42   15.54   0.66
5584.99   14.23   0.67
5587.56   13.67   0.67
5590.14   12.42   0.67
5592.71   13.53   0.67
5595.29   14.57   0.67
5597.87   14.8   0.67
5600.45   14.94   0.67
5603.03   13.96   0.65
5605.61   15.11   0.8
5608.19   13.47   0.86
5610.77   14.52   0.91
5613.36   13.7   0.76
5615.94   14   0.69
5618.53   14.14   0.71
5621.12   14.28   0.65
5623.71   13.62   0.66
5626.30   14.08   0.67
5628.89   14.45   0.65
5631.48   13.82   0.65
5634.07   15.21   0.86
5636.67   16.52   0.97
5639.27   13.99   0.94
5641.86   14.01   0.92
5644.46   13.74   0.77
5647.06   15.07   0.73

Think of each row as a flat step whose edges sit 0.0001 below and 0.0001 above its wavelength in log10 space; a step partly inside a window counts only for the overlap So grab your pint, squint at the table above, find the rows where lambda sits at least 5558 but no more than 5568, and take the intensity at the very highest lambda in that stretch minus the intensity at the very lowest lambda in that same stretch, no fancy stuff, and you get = -1.0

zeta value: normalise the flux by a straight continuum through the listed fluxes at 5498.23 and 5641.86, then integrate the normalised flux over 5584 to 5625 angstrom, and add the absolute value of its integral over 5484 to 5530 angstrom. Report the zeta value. 84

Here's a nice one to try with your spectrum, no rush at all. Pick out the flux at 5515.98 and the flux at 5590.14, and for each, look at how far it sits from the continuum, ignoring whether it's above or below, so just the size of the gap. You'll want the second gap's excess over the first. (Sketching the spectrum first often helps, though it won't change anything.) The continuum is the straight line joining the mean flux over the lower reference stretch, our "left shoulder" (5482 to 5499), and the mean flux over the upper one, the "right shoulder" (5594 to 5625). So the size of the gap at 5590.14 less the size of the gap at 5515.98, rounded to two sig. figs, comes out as 1.7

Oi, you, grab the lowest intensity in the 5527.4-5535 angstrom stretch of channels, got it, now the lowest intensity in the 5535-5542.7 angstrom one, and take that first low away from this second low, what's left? -1.0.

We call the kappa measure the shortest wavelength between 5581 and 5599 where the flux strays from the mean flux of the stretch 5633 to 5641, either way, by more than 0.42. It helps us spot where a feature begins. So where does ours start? 5584.99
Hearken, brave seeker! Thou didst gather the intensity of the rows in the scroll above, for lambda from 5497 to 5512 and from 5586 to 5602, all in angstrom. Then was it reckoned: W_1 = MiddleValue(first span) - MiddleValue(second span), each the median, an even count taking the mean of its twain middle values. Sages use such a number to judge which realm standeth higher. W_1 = 0.26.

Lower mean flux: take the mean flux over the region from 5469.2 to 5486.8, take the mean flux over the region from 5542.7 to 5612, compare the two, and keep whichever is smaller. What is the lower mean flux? 14.2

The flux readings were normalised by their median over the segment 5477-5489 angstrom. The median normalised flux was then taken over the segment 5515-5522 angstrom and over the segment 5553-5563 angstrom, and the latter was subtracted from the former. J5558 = -0.02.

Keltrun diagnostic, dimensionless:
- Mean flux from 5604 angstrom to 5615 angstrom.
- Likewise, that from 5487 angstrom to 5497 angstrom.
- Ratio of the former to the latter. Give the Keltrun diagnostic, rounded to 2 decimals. 0.98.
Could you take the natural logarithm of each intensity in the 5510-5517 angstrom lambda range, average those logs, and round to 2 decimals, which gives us 2.61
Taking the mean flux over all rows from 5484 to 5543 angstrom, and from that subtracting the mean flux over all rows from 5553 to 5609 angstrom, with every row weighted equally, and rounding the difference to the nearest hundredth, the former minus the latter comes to -0.13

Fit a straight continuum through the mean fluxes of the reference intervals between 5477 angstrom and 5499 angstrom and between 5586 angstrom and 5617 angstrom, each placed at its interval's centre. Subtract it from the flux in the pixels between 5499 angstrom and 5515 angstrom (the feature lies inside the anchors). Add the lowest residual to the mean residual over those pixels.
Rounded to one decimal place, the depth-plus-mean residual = -1.9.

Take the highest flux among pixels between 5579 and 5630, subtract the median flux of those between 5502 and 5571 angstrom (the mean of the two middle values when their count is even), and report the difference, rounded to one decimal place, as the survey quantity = 1.5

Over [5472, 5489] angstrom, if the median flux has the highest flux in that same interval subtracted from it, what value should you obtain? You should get -0.89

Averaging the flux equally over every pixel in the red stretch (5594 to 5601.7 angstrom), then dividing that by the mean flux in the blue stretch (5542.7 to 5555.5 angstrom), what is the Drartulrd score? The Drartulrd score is 0.98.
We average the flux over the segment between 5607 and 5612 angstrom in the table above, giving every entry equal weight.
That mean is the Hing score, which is 14.0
